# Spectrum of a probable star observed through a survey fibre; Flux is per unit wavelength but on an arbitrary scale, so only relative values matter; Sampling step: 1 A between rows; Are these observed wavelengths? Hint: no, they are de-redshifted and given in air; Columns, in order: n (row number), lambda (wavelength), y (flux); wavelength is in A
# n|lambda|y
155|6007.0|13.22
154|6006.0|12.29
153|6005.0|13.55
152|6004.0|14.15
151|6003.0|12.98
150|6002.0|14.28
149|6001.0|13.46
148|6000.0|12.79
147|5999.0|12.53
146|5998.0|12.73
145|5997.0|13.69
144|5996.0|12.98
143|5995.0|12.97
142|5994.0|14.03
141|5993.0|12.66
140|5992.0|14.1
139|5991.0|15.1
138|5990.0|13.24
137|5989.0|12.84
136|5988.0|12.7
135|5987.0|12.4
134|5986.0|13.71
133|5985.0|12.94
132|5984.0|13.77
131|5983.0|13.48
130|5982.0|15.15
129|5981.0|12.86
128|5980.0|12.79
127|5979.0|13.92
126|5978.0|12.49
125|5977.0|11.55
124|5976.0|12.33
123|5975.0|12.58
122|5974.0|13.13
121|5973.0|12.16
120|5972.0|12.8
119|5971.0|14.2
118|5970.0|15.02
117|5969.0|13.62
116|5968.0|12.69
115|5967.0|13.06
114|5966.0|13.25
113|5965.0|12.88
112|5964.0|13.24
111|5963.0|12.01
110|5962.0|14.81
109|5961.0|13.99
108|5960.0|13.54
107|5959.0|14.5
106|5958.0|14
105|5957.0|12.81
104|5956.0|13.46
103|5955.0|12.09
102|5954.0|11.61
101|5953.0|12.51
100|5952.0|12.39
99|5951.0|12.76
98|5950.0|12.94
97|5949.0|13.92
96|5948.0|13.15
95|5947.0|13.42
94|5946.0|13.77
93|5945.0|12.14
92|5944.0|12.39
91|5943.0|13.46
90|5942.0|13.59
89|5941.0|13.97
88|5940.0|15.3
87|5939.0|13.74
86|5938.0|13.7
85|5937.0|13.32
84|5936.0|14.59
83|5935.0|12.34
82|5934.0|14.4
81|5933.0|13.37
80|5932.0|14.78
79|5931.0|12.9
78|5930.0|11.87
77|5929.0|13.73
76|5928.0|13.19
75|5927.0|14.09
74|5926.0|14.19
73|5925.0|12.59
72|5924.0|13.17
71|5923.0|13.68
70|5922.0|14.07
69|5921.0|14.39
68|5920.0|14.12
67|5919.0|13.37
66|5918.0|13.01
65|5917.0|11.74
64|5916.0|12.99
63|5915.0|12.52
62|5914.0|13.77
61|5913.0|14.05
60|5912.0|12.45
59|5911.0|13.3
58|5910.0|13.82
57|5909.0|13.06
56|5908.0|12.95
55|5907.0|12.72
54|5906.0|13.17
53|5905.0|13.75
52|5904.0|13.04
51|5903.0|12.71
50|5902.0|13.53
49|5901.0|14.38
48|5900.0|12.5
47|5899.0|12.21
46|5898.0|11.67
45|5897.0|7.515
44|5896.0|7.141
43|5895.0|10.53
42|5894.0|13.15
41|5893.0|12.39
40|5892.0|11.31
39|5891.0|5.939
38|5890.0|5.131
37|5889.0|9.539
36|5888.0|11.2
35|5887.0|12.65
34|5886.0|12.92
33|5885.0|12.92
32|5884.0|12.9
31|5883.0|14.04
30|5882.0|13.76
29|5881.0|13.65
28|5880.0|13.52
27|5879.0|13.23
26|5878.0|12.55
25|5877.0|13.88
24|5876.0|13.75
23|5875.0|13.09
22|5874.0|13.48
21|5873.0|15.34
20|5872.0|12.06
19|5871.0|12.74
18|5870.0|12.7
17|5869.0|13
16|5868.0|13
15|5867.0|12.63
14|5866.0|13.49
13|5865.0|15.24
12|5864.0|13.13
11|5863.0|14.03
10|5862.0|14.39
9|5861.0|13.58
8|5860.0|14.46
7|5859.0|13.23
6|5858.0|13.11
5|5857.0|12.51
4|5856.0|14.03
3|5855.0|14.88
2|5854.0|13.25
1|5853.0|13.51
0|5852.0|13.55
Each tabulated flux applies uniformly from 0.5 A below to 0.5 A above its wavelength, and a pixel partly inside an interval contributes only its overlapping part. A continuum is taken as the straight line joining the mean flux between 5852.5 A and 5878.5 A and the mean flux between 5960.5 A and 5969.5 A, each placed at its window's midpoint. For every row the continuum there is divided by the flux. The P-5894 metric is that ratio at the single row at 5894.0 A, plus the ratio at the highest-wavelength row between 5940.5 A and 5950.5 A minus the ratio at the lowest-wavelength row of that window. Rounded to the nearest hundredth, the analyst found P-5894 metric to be 1.10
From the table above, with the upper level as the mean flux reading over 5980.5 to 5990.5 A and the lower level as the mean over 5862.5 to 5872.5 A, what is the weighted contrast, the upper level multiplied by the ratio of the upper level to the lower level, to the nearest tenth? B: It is 13.4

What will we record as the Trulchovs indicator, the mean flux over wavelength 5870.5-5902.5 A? 12.0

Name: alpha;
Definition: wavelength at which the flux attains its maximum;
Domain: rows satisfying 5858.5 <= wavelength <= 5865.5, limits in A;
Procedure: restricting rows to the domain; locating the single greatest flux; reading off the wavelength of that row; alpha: 5865.0 A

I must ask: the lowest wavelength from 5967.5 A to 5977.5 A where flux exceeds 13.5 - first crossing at 5969.0 A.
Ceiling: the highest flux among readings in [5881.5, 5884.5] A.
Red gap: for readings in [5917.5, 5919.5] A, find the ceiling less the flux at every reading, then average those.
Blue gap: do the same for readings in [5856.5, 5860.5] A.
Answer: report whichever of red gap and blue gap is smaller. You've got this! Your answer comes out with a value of 0.7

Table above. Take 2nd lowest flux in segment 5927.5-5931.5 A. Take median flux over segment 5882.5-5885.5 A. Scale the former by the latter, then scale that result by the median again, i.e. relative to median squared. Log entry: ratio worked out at 0.077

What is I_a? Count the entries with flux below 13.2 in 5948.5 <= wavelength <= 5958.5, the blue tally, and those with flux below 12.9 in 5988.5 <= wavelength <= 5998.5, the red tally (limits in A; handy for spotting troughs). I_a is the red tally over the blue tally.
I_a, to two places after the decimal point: 0.43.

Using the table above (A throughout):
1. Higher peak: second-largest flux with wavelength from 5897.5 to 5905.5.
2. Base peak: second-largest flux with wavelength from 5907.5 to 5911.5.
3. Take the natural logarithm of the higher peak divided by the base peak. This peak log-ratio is 0.03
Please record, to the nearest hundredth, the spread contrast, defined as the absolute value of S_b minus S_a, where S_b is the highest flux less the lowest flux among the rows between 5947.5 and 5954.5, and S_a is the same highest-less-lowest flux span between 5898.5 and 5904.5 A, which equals 0.14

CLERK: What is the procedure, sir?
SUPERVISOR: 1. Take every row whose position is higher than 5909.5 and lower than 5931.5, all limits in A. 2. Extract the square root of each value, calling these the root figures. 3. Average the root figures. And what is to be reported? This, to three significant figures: 3.65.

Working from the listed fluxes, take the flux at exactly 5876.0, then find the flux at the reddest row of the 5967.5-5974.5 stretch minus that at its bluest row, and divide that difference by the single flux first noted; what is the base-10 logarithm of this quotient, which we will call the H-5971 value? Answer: -1.5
